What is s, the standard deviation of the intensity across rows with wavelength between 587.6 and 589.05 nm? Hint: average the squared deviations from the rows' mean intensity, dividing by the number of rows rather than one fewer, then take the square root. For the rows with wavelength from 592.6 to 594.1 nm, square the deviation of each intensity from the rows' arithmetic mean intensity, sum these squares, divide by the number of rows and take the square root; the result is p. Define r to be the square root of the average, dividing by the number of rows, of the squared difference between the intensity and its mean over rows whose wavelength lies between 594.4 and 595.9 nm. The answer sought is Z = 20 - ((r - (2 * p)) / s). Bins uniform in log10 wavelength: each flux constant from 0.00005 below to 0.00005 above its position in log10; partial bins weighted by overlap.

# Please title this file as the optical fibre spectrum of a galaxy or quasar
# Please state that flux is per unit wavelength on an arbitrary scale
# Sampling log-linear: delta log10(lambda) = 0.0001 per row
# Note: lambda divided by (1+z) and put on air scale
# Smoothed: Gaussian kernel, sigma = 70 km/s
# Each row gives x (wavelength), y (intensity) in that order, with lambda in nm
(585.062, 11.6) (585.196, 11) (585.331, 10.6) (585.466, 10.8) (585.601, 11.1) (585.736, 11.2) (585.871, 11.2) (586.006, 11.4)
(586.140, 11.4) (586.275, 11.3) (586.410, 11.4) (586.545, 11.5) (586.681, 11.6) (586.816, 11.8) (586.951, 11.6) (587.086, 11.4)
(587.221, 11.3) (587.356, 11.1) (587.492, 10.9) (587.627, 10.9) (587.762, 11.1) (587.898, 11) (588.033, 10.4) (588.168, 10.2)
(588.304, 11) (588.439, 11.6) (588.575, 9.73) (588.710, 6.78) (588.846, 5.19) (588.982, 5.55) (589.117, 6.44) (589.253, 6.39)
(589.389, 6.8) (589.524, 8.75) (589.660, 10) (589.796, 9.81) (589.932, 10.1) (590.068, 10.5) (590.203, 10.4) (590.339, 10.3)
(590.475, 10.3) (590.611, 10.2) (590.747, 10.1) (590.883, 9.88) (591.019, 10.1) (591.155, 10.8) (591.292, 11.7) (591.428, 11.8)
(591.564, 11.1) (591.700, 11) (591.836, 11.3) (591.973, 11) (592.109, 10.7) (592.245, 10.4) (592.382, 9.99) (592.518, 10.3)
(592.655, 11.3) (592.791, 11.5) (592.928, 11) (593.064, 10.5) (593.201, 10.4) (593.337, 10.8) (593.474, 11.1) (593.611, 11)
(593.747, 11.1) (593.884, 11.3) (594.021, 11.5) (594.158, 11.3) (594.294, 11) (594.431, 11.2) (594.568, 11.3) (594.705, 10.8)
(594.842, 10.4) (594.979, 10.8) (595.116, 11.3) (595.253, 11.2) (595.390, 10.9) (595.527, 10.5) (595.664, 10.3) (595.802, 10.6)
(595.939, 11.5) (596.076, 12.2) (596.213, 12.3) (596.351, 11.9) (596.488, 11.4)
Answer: 20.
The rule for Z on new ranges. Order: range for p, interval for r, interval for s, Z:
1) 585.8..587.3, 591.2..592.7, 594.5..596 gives 19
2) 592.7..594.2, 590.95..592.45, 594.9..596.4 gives 20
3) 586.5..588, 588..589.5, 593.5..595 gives 14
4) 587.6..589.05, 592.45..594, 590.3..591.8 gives 27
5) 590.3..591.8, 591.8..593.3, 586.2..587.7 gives 23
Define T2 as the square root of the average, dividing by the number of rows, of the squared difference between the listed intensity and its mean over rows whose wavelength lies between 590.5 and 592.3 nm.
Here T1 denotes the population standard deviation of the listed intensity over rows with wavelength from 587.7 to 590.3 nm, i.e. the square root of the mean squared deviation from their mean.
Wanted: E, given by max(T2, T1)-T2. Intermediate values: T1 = 2.0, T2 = 0.59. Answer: 1.5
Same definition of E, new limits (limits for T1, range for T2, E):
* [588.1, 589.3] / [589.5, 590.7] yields 1.9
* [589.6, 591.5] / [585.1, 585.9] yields 0.4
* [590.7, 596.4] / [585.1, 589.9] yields 0.0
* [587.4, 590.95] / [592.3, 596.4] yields 1.3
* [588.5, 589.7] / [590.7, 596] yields 1.2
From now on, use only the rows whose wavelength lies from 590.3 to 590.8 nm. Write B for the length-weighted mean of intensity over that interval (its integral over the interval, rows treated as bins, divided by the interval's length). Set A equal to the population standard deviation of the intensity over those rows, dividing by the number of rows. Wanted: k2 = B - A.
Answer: 10.1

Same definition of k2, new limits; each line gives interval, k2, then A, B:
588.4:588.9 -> 5.7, 2.50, 8.2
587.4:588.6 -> 10.3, 0.52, 10.8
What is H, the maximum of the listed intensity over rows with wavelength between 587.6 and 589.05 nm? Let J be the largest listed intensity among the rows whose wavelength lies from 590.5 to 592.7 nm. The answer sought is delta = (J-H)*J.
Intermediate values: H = 11.6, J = 11.8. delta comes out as 2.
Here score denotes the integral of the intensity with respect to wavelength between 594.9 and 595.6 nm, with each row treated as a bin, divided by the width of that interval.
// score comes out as 10.9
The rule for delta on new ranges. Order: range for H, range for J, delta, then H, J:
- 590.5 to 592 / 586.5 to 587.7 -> 0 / 11.8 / 11.8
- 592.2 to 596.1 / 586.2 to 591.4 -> -5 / 12.2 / 11.8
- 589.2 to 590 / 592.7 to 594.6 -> 16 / 10.1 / 11.5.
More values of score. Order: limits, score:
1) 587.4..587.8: 11.0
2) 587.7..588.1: 10.8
